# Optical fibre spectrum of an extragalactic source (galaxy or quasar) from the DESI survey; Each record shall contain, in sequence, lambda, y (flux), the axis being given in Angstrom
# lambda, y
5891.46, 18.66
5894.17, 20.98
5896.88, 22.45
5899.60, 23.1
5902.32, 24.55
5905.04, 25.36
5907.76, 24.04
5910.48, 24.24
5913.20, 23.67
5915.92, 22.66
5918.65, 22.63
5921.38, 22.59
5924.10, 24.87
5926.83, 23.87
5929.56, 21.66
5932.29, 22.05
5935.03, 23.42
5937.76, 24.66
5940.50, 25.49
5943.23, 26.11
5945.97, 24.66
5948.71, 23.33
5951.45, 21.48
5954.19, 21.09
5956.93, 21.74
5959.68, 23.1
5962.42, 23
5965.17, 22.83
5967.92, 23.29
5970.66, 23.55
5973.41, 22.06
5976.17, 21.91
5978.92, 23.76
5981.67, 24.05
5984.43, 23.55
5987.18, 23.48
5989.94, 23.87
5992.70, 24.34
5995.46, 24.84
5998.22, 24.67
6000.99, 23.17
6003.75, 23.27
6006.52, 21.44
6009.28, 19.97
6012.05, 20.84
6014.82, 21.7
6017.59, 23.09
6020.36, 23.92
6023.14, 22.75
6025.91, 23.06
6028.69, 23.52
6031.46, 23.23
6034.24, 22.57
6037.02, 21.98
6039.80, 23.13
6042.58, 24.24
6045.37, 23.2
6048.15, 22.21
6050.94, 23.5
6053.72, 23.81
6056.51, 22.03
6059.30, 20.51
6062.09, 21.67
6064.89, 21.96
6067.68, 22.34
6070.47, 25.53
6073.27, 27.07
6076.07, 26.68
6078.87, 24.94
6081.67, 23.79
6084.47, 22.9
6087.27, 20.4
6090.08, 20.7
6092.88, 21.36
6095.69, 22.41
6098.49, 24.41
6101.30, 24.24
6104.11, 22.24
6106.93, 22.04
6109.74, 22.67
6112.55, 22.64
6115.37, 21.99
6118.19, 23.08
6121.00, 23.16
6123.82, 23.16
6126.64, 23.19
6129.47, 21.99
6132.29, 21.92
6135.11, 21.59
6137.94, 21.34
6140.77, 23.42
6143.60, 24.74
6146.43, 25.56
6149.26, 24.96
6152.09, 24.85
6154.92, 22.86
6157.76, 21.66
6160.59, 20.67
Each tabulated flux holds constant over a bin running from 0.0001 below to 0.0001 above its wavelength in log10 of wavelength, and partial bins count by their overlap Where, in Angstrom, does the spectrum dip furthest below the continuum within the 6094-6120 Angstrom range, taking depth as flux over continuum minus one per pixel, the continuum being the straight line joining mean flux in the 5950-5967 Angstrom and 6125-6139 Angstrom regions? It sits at 6115.37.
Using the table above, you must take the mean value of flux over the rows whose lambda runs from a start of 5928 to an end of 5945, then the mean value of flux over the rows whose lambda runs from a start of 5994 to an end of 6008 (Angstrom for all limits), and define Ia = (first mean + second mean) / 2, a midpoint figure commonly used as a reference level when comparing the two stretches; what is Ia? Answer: 23.7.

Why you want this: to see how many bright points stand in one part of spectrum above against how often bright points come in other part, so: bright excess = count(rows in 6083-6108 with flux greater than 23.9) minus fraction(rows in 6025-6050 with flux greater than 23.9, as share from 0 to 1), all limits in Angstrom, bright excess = 1.9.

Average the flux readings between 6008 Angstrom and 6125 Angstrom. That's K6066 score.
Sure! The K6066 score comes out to 22.9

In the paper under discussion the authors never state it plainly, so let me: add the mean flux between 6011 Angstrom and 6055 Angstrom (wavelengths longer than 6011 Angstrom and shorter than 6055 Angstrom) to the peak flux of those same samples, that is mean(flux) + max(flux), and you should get 47.2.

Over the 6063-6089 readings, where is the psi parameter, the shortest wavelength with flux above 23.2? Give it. 6070.47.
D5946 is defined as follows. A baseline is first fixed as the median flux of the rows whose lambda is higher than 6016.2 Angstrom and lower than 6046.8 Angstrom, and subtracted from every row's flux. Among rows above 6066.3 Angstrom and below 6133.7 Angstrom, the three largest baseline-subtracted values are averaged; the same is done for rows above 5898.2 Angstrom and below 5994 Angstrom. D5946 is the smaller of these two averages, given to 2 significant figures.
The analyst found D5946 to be 2.5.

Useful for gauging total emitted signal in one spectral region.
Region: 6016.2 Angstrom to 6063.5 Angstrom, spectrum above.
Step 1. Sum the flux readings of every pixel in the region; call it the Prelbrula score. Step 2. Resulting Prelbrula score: 388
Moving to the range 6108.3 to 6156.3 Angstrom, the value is 393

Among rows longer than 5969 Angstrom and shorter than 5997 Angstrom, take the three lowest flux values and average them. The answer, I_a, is 22.5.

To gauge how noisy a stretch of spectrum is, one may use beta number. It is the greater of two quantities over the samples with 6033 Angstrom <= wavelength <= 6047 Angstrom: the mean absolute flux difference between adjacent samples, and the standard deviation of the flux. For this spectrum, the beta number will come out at 0.97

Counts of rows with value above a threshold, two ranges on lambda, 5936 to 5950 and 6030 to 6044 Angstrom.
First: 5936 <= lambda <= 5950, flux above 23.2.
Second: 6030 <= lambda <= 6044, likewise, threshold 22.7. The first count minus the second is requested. 2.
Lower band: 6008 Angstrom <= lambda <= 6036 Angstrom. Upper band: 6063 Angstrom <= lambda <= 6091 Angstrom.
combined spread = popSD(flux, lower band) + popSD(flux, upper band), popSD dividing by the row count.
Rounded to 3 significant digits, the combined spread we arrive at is 3.43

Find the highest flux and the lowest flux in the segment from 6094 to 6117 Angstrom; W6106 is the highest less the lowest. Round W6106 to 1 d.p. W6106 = 2.4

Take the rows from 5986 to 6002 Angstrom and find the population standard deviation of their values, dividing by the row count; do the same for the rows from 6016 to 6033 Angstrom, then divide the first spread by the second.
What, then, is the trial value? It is 1.6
